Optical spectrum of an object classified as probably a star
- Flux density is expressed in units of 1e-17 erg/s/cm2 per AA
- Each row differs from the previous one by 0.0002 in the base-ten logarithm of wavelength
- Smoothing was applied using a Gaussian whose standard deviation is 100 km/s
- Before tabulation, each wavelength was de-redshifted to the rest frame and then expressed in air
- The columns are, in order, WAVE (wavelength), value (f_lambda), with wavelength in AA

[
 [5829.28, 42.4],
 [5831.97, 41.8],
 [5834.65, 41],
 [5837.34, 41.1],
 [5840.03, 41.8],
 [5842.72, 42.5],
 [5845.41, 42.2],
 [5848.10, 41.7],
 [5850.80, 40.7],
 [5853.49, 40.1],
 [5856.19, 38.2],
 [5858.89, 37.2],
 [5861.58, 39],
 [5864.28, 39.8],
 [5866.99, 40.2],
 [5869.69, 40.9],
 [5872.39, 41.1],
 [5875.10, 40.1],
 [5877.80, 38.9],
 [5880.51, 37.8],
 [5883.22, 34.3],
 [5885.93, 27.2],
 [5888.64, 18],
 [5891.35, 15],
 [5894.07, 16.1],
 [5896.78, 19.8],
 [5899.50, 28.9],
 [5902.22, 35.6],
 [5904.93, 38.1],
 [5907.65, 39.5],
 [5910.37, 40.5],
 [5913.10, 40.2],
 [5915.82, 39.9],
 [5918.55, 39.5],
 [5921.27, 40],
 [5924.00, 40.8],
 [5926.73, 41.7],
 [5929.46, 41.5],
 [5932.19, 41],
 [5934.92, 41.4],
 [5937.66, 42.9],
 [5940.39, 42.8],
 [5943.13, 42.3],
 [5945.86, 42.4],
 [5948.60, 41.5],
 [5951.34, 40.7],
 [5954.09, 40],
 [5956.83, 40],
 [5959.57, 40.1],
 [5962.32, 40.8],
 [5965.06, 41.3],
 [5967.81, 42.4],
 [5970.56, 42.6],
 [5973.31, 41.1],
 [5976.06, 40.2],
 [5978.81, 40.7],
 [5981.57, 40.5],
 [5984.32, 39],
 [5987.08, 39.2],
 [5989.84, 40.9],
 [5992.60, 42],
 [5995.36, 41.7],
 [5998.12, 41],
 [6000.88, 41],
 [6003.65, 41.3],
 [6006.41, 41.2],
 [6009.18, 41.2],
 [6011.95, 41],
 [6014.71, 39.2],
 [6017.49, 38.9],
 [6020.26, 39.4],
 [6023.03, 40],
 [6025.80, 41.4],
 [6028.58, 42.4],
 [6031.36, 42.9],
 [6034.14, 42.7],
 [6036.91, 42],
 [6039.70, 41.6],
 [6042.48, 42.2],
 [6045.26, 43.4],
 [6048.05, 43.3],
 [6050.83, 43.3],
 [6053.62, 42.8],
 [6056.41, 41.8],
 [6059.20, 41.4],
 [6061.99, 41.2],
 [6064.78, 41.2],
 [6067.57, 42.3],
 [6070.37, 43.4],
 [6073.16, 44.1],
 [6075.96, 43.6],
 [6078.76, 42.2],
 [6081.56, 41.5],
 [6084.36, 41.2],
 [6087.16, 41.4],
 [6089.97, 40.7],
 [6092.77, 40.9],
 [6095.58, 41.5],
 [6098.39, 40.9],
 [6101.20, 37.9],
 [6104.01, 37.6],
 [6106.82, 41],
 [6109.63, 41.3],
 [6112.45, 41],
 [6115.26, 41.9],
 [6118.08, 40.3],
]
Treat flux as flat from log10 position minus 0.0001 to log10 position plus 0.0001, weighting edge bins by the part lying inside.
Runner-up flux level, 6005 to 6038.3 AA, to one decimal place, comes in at 42.7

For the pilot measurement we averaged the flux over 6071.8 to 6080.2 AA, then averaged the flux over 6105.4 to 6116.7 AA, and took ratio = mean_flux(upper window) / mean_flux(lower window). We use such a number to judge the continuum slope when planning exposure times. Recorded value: 0.95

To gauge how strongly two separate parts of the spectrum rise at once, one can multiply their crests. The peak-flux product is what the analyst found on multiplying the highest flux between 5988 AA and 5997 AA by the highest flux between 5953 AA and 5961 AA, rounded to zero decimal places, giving 1684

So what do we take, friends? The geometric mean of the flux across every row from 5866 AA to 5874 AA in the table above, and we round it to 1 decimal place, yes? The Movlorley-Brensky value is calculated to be 40.7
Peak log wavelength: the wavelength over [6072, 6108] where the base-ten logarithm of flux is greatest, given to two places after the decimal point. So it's 6073.16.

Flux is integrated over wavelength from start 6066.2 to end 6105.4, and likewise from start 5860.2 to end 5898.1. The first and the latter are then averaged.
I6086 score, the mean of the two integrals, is 1418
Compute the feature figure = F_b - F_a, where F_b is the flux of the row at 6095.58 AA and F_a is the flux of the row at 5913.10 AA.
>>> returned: 1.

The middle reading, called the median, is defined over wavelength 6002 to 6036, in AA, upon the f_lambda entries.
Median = 41.2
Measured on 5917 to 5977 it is 41.2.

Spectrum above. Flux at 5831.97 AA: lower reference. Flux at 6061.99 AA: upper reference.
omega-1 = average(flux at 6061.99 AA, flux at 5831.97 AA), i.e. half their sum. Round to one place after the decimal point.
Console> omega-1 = 41.5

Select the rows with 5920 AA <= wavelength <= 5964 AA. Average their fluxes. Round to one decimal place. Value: 41.2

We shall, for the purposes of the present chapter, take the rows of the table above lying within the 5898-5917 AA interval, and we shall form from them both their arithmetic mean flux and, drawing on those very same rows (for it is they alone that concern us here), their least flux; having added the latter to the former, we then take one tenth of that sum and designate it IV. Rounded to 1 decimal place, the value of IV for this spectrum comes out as 6.6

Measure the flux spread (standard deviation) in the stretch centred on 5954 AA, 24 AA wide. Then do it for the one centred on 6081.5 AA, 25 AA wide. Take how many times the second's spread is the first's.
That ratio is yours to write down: 1.4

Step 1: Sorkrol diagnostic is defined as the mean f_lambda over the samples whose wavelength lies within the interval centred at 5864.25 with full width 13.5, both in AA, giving 39.4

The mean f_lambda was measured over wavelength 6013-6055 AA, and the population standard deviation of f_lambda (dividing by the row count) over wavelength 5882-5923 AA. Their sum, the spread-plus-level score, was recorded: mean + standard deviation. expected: 51.2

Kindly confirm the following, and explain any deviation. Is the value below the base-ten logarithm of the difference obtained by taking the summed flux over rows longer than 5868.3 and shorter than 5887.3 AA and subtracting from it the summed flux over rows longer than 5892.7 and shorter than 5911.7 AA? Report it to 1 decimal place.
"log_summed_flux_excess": 1.6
